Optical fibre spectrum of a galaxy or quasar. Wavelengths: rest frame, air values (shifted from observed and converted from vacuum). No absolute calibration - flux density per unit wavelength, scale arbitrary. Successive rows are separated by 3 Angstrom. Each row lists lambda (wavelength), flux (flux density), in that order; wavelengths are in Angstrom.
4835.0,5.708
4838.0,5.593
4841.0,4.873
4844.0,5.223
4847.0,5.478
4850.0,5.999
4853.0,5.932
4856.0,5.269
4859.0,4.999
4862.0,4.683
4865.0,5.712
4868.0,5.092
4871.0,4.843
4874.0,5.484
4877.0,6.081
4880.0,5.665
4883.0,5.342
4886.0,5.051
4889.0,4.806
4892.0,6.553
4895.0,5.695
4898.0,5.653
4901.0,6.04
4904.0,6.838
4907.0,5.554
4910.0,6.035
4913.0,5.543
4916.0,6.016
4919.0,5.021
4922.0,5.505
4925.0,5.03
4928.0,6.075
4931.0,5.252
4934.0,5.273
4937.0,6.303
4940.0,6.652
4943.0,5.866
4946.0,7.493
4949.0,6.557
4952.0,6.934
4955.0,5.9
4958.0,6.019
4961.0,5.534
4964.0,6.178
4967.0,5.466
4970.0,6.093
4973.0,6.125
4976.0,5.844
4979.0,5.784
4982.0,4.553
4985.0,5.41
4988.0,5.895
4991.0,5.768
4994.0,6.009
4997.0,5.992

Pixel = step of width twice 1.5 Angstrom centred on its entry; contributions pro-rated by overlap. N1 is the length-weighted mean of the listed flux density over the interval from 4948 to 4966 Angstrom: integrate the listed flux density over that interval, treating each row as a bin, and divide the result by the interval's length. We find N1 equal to 6.2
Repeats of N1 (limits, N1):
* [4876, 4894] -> 5.6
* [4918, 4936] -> 5.4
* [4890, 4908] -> 6.0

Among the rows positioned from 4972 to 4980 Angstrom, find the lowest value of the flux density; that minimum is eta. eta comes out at 5.784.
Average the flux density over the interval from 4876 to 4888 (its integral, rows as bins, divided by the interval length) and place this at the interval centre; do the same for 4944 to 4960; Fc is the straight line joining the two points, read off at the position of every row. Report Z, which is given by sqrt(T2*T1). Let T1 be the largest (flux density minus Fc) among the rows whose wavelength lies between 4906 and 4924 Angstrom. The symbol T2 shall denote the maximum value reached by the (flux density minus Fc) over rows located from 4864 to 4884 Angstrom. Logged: 0.30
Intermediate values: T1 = 0.14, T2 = 0.7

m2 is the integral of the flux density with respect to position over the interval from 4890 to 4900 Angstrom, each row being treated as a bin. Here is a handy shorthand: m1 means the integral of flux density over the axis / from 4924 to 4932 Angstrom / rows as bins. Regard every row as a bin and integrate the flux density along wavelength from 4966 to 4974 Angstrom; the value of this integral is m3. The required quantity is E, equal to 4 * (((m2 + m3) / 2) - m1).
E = 37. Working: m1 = 44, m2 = 59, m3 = 47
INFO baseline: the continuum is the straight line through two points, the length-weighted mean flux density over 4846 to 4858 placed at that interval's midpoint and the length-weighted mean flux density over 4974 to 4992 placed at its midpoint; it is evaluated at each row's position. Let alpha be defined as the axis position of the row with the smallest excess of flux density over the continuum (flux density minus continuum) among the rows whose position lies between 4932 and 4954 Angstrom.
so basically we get 4934.0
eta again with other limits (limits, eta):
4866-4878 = 4.843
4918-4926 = 5.021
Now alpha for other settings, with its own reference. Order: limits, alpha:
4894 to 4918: 4913.0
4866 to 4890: 4889.0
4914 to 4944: 4919.0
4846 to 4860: 4859.0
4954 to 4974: 4967.0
